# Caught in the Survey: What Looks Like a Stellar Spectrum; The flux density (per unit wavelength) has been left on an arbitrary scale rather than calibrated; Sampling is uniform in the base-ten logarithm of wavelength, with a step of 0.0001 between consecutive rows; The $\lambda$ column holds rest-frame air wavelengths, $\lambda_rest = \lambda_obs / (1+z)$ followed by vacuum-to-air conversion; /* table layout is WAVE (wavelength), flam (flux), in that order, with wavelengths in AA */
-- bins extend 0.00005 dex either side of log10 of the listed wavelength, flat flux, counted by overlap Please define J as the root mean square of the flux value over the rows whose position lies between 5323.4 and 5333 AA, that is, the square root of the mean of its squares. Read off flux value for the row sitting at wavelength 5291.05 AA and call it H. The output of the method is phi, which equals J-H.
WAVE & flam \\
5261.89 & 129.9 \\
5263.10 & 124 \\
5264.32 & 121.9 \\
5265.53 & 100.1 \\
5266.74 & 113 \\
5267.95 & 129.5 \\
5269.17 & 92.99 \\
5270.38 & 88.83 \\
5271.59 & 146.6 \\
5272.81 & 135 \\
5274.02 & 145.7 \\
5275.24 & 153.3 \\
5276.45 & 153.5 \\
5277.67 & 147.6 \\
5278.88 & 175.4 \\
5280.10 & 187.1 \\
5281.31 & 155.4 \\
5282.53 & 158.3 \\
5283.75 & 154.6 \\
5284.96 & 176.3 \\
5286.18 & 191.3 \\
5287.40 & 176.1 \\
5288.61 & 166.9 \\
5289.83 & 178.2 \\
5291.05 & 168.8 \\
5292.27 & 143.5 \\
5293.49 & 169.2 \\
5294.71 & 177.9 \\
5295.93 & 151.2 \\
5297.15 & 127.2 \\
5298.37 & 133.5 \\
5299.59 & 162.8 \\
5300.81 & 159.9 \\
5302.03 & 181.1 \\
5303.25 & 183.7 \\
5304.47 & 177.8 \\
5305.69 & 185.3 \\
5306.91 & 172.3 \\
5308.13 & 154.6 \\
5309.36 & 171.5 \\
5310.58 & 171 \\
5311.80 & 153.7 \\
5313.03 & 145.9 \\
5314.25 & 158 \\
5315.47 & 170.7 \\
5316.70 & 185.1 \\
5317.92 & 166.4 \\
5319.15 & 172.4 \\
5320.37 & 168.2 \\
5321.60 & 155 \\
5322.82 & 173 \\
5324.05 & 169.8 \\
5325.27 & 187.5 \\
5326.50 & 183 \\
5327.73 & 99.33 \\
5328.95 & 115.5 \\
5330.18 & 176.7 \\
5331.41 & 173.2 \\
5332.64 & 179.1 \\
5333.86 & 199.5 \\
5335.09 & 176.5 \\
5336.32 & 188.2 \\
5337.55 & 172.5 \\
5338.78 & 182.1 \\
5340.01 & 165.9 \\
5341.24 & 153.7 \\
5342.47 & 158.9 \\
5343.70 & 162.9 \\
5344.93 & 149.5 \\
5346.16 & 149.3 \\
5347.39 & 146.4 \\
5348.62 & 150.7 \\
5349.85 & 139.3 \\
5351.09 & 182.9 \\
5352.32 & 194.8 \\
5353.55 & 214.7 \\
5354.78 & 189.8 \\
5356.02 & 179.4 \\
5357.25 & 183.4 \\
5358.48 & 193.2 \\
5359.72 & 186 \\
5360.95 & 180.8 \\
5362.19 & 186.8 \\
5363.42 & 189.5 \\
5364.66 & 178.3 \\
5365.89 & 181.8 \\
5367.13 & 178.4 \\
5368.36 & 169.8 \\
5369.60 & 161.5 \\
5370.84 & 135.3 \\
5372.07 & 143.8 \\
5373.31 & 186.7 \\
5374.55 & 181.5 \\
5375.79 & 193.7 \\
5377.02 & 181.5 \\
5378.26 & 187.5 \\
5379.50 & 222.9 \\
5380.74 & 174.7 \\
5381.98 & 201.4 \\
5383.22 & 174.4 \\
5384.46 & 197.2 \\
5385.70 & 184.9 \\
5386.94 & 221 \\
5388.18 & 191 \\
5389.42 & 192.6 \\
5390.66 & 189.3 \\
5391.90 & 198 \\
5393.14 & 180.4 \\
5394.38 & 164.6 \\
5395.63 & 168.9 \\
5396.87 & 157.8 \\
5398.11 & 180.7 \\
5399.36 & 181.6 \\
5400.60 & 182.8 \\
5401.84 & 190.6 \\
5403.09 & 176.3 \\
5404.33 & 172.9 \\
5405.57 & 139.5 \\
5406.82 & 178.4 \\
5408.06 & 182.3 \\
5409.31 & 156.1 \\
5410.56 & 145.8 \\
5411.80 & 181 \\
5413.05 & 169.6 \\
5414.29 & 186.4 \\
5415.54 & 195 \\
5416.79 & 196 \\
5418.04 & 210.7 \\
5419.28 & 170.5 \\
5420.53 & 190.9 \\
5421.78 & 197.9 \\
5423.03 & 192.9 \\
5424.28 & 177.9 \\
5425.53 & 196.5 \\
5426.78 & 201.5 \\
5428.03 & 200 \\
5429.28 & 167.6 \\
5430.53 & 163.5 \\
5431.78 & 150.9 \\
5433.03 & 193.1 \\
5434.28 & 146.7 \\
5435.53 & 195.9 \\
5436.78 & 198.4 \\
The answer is -5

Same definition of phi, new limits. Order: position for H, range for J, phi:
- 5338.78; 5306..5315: -21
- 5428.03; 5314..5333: -34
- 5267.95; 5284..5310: 38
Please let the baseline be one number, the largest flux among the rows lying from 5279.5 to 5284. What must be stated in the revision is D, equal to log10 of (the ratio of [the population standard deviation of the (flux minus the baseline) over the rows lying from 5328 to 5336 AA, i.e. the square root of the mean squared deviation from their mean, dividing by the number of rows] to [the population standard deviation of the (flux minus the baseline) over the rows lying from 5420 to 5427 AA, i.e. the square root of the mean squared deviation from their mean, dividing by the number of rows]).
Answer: 0.5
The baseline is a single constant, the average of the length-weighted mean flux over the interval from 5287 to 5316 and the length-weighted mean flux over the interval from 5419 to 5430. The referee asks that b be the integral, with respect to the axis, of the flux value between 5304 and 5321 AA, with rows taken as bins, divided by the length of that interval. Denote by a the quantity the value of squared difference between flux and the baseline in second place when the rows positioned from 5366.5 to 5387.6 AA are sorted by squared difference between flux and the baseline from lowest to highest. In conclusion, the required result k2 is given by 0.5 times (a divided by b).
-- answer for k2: 0.012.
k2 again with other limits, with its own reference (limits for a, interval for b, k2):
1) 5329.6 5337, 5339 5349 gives 0.000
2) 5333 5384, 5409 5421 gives 0.008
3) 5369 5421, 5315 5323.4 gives 0.008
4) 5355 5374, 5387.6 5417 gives 0.012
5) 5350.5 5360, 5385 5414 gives 0.120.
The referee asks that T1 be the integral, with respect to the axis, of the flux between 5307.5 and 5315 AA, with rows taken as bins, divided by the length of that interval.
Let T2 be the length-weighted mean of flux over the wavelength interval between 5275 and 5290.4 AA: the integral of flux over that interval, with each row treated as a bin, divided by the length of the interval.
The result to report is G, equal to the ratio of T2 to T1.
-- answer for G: 1.05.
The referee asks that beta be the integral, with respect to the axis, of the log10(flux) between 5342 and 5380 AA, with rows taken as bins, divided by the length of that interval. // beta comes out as 2.24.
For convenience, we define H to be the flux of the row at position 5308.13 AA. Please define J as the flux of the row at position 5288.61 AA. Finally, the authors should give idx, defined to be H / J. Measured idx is 0.93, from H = 154.6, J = 166.9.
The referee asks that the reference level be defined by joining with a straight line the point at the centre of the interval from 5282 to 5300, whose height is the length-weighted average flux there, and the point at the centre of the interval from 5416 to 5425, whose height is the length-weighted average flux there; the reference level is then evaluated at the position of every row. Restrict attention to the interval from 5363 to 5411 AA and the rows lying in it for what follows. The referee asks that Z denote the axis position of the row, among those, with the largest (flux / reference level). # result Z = 5379.50 AA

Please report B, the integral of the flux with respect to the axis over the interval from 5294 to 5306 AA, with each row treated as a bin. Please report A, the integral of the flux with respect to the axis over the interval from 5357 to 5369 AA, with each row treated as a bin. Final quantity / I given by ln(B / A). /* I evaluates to -0.11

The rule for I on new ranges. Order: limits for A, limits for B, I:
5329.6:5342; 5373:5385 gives 0.04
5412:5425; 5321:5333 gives -0.24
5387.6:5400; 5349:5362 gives 0.07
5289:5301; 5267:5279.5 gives -0.10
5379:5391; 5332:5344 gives -0.11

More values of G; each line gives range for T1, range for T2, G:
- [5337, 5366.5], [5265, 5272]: 0.64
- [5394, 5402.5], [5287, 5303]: 0.92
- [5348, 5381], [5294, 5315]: 0.91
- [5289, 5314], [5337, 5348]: 0.98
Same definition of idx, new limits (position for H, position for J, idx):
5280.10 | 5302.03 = 1.03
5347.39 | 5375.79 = 0.76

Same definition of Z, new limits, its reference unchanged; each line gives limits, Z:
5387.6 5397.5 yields 5391.90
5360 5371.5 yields 5363.42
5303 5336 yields 5333.86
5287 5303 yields 5289.83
